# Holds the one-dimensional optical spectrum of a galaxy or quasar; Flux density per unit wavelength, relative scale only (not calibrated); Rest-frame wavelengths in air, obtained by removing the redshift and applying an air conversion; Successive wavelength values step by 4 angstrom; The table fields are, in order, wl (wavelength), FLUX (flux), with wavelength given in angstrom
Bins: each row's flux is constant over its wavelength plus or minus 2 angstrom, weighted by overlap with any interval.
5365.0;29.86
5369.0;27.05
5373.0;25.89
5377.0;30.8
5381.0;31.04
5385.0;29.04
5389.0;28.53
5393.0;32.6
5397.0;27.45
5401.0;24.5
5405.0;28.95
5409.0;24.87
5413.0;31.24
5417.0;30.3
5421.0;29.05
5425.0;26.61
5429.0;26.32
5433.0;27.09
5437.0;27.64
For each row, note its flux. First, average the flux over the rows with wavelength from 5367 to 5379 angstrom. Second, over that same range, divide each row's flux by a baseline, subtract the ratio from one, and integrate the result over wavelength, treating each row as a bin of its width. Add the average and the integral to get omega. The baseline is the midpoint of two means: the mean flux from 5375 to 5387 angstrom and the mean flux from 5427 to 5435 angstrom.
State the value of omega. 28.2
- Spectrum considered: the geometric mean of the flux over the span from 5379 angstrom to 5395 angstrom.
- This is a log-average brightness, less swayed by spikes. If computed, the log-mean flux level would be 30.3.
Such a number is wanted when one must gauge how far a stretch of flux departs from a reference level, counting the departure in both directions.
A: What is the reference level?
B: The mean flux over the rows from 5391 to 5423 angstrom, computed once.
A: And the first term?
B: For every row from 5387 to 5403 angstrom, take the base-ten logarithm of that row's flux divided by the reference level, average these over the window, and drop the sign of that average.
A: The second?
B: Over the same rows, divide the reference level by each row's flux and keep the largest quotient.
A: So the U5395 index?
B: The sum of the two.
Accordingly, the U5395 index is 1.176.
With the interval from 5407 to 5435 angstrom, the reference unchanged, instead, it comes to 1.163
